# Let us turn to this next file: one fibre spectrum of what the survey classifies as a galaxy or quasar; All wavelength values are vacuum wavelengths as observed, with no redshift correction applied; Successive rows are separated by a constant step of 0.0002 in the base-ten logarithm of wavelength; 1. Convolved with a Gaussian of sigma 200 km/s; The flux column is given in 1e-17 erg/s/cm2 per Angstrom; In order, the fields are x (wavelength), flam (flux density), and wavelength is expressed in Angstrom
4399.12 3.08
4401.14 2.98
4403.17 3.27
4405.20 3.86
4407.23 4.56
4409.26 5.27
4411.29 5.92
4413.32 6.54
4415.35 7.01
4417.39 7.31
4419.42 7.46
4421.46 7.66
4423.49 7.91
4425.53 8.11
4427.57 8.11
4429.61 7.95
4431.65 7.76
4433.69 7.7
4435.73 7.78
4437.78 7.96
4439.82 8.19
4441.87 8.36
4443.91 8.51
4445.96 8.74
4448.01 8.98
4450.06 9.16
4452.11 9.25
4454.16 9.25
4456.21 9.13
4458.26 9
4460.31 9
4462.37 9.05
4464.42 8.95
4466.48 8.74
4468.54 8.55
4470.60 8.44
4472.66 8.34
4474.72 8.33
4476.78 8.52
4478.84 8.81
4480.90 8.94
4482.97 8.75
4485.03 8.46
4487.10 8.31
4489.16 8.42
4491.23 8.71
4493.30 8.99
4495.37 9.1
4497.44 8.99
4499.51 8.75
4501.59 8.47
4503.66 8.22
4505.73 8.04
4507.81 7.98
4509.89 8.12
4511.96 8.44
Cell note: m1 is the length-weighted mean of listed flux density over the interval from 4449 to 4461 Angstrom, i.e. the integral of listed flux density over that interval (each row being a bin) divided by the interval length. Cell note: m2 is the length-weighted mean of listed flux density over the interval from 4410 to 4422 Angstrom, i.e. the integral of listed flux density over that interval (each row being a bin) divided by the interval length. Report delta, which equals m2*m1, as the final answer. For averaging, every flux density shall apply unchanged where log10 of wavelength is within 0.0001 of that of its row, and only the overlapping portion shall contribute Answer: 63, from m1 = 9.1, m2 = 6.9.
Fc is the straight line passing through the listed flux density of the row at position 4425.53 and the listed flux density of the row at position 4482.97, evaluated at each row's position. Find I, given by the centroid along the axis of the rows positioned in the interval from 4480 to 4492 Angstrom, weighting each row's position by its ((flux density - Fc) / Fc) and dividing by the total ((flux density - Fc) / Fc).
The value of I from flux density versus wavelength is 4488.9 Angstrom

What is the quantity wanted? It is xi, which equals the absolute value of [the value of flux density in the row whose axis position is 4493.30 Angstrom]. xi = 9.0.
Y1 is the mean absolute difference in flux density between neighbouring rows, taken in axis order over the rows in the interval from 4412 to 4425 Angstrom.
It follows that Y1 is 0.27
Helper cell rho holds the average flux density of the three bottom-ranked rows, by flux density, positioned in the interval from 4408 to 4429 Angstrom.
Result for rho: 5.9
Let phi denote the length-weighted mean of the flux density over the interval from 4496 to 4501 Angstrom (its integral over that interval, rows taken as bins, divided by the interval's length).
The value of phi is 8.8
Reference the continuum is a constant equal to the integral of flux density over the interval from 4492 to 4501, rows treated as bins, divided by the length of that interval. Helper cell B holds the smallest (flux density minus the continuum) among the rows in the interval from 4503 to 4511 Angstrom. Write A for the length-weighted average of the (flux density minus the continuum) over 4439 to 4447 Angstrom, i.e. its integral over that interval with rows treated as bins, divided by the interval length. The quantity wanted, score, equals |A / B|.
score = 0.5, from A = -0.5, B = -0.94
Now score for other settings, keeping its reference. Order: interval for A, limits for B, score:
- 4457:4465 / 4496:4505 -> 0.1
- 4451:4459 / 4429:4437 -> 0.2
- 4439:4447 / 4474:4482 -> 0.8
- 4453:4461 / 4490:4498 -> 0.9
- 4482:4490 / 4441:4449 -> 0.8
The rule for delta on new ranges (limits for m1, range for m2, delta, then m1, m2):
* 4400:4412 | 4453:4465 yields 39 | 4.3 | 9.1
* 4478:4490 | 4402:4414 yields 42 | 8.6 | 4.8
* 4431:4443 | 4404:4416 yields 43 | 8.0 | 5.4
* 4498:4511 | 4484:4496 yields 72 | 8.3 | 8.7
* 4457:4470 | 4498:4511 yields 74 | 8.9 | 8.3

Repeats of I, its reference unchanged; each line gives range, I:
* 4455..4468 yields 4460.3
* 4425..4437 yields 4433.1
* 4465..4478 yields 4475.0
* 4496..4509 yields 4505.2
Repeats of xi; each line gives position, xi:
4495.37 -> 9.1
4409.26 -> 5.3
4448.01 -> 9.0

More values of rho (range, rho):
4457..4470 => 8.7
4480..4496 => 8.4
